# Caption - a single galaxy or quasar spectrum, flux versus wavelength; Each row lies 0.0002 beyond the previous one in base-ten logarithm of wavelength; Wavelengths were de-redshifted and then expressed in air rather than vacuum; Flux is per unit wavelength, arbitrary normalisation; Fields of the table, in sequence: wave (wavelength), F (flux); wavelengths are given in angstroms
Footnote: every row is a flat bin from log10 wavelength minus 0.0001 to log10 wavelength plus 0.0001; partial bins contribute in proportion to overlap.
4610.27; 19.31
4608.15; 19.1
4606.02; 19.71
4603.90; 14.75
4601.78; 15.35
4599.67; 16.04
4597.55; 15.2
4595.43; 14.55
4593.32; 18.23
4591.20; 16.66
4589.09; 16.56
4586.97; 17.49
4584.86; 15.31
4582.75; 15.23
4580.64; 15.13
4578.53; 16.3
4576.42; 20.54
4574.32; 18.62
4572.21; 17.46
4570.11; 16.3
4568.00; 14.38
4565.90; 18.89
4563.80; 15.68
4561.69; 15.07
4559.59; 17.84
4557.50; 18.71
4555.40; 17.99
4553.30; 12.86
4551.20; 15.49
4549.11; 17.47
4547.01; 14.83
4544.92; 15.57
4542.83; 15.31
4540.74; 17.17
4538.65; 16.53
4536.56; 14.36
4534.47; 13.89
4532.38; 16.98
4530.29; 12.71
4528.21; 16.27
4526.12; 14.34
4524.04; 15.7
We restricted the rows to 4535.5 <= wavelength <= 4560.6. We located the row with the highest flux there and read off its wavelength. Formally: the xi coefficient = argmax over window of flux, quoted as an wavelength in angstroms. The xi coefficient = 4557.50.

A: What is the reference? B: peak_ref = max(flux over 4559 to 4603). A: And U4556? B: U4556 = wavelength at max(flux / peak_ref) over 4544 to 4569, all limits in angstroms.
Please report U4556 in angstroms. 4565.90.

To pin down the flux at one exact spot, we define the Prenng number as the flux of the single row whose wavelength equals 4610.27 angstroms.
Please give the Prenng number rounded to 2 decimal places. 19.31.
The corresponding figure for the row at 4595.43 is 14.55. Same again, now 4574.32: 18.62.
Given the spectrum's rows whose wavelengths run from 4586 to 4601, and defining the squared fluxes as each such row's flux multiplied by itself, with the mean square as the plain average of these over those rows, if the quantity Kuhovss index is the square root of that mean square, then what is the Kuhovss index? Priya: 16.4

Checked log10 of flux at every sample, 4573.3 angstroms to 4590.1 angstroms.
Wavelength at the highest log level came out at 4576.42 angstroms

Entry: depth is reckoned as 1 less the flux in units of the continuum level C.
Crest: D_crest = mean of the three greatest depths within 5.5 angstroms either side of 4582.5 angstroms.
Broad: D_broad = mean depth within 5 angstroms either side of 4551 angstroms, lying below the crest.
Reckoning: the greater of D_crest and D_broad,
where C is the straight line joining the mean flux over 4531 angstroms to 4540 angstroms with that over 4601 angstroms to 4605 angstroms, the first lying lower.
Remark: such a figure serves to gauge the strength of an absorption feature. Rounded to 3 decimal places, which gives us -0.004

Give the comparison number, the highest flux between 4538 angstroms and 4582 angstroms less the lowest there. 7.7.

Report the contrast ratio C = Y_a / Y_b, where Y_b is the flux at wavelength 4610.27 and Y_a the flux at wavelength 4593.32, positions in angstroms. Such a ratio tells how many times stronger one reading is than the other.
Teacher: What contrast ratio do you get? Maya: 0.94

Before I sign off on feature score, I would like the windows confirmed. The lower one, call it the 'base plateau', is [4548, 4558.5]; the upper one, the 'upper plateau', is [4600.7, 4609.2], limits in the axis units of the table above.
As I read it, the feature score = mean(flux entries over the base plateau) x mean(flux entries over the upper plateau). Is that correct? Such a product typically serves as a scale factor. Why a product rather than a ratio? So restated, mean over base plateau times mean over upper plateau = 284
